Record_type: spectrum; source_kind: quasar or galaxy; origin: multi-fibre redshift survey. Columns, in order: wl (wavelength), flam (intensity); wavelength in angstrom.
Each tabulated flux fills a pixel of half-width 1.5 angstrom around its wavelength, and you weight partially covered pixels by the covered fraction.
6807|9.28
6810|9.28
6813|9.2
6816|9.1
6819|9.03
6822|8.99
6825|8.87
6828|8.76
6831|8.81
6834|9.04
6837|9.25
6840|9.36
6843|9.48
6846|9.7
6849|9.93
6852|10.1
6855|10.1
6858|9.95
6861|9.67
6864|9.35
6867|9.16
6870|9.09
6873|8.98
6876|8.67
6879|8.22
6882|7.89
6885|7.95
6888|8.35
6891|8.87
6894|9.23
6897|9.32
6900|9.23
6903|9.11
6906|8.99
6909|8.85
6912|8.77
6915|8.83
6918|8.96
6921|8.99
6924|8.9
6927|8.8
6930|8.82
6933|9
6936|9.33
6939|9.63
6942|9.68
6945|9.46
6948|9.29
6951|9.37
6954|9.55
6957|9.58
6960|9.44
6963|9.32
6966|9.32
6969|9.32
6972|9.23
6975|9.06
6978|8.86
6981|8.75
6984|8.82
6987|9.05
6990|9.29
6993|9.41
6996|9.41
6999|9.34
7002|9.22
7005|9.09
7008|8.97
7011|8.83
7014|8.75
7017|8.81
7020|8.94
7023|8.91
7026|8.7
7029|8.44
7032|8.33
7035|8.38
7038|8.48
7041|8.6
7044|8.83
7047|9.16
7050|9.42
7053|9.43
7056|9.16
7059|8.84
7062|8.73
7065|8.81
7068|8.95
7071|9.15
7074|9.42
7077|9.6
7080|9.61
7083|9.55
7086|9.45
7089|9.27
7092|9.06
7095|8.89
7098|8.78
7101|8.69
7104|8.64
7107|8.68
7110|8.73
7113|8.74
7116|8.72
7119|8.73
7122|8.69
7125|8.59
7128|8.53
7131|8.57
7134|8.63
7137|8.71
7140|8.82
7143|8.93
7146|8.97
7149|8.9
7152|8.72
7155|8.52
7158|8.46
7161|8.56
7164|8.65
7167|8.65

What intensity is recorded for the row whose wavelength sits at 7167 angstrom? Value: 8.65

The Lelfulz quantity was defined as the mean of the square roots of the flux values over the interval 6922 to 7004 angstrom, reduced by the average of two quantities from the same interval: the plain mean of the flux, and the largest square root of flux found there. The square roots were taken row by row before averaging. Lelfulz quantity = -3.13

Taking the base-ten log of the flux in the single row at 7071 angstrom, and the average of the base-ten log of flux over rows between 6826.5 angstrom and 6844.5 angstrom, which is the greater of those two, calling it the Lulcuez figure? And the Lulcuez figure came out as 0.961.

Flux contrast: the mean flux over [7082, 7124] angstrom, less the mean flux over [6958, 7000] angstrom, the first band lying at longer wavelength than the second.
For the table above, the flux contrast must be -0.3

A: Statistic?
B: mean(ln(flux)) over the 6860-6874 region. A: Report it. 2.22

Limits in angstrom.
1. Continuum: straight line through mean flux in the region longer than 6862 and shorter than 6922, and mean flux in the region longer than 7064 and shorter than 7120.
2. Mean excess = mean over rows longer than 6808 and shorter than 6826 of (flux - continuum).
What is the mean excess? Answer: 0.31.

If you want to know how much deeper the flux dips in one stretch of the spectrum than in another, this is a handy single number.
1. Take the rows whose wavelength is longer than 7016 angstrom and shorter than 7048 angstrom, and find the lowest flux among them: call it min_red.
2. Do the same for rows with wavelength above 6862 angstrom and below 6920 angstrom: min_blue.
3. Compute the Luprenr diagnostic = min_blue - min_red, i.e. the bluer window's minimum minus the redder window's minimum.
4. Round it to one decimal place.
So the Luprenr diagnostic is -0.4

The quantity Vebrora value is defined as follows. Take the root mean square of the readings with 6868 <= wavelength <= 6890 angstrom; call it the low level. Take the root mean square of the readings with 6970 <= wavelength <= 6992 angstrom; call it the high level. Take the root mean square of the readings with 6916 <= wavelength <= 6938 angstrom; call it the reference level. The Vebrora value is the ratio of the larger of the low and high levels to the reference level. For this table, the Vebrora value 1.004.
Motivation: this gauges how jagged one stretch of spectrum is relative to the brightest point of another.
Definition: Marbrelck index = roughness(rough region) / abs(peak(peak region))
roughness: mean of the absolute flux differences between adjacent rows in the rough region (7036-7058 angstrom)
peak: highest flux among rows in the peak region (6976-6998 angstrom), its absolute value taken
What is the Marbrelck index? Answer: 0.022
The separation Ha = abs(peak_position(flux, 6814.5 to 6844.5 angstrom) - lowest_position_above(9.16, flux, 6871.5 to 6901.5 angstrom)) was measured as 51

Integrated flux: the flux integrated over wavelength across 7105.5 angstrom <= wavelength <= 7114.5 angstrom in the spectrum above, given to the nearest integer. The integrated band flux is 78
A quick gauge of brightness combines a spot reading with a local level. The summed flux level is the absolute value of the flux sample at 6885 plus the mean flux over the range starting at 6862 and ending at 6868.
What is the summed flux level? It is 17.2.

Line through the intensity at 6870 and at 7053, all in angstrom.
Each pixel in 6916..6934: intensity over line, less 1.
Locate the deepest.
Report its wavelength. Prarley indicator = 6927 angstrom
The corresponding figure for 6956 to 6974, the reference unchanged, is 6972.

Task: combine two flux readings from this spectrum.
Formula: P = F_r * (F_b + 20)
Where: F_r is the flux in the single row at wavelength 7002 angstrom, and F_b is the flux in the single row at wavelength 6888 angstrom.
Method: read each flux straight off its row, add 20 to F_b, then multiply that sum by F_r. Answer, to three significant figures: 261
